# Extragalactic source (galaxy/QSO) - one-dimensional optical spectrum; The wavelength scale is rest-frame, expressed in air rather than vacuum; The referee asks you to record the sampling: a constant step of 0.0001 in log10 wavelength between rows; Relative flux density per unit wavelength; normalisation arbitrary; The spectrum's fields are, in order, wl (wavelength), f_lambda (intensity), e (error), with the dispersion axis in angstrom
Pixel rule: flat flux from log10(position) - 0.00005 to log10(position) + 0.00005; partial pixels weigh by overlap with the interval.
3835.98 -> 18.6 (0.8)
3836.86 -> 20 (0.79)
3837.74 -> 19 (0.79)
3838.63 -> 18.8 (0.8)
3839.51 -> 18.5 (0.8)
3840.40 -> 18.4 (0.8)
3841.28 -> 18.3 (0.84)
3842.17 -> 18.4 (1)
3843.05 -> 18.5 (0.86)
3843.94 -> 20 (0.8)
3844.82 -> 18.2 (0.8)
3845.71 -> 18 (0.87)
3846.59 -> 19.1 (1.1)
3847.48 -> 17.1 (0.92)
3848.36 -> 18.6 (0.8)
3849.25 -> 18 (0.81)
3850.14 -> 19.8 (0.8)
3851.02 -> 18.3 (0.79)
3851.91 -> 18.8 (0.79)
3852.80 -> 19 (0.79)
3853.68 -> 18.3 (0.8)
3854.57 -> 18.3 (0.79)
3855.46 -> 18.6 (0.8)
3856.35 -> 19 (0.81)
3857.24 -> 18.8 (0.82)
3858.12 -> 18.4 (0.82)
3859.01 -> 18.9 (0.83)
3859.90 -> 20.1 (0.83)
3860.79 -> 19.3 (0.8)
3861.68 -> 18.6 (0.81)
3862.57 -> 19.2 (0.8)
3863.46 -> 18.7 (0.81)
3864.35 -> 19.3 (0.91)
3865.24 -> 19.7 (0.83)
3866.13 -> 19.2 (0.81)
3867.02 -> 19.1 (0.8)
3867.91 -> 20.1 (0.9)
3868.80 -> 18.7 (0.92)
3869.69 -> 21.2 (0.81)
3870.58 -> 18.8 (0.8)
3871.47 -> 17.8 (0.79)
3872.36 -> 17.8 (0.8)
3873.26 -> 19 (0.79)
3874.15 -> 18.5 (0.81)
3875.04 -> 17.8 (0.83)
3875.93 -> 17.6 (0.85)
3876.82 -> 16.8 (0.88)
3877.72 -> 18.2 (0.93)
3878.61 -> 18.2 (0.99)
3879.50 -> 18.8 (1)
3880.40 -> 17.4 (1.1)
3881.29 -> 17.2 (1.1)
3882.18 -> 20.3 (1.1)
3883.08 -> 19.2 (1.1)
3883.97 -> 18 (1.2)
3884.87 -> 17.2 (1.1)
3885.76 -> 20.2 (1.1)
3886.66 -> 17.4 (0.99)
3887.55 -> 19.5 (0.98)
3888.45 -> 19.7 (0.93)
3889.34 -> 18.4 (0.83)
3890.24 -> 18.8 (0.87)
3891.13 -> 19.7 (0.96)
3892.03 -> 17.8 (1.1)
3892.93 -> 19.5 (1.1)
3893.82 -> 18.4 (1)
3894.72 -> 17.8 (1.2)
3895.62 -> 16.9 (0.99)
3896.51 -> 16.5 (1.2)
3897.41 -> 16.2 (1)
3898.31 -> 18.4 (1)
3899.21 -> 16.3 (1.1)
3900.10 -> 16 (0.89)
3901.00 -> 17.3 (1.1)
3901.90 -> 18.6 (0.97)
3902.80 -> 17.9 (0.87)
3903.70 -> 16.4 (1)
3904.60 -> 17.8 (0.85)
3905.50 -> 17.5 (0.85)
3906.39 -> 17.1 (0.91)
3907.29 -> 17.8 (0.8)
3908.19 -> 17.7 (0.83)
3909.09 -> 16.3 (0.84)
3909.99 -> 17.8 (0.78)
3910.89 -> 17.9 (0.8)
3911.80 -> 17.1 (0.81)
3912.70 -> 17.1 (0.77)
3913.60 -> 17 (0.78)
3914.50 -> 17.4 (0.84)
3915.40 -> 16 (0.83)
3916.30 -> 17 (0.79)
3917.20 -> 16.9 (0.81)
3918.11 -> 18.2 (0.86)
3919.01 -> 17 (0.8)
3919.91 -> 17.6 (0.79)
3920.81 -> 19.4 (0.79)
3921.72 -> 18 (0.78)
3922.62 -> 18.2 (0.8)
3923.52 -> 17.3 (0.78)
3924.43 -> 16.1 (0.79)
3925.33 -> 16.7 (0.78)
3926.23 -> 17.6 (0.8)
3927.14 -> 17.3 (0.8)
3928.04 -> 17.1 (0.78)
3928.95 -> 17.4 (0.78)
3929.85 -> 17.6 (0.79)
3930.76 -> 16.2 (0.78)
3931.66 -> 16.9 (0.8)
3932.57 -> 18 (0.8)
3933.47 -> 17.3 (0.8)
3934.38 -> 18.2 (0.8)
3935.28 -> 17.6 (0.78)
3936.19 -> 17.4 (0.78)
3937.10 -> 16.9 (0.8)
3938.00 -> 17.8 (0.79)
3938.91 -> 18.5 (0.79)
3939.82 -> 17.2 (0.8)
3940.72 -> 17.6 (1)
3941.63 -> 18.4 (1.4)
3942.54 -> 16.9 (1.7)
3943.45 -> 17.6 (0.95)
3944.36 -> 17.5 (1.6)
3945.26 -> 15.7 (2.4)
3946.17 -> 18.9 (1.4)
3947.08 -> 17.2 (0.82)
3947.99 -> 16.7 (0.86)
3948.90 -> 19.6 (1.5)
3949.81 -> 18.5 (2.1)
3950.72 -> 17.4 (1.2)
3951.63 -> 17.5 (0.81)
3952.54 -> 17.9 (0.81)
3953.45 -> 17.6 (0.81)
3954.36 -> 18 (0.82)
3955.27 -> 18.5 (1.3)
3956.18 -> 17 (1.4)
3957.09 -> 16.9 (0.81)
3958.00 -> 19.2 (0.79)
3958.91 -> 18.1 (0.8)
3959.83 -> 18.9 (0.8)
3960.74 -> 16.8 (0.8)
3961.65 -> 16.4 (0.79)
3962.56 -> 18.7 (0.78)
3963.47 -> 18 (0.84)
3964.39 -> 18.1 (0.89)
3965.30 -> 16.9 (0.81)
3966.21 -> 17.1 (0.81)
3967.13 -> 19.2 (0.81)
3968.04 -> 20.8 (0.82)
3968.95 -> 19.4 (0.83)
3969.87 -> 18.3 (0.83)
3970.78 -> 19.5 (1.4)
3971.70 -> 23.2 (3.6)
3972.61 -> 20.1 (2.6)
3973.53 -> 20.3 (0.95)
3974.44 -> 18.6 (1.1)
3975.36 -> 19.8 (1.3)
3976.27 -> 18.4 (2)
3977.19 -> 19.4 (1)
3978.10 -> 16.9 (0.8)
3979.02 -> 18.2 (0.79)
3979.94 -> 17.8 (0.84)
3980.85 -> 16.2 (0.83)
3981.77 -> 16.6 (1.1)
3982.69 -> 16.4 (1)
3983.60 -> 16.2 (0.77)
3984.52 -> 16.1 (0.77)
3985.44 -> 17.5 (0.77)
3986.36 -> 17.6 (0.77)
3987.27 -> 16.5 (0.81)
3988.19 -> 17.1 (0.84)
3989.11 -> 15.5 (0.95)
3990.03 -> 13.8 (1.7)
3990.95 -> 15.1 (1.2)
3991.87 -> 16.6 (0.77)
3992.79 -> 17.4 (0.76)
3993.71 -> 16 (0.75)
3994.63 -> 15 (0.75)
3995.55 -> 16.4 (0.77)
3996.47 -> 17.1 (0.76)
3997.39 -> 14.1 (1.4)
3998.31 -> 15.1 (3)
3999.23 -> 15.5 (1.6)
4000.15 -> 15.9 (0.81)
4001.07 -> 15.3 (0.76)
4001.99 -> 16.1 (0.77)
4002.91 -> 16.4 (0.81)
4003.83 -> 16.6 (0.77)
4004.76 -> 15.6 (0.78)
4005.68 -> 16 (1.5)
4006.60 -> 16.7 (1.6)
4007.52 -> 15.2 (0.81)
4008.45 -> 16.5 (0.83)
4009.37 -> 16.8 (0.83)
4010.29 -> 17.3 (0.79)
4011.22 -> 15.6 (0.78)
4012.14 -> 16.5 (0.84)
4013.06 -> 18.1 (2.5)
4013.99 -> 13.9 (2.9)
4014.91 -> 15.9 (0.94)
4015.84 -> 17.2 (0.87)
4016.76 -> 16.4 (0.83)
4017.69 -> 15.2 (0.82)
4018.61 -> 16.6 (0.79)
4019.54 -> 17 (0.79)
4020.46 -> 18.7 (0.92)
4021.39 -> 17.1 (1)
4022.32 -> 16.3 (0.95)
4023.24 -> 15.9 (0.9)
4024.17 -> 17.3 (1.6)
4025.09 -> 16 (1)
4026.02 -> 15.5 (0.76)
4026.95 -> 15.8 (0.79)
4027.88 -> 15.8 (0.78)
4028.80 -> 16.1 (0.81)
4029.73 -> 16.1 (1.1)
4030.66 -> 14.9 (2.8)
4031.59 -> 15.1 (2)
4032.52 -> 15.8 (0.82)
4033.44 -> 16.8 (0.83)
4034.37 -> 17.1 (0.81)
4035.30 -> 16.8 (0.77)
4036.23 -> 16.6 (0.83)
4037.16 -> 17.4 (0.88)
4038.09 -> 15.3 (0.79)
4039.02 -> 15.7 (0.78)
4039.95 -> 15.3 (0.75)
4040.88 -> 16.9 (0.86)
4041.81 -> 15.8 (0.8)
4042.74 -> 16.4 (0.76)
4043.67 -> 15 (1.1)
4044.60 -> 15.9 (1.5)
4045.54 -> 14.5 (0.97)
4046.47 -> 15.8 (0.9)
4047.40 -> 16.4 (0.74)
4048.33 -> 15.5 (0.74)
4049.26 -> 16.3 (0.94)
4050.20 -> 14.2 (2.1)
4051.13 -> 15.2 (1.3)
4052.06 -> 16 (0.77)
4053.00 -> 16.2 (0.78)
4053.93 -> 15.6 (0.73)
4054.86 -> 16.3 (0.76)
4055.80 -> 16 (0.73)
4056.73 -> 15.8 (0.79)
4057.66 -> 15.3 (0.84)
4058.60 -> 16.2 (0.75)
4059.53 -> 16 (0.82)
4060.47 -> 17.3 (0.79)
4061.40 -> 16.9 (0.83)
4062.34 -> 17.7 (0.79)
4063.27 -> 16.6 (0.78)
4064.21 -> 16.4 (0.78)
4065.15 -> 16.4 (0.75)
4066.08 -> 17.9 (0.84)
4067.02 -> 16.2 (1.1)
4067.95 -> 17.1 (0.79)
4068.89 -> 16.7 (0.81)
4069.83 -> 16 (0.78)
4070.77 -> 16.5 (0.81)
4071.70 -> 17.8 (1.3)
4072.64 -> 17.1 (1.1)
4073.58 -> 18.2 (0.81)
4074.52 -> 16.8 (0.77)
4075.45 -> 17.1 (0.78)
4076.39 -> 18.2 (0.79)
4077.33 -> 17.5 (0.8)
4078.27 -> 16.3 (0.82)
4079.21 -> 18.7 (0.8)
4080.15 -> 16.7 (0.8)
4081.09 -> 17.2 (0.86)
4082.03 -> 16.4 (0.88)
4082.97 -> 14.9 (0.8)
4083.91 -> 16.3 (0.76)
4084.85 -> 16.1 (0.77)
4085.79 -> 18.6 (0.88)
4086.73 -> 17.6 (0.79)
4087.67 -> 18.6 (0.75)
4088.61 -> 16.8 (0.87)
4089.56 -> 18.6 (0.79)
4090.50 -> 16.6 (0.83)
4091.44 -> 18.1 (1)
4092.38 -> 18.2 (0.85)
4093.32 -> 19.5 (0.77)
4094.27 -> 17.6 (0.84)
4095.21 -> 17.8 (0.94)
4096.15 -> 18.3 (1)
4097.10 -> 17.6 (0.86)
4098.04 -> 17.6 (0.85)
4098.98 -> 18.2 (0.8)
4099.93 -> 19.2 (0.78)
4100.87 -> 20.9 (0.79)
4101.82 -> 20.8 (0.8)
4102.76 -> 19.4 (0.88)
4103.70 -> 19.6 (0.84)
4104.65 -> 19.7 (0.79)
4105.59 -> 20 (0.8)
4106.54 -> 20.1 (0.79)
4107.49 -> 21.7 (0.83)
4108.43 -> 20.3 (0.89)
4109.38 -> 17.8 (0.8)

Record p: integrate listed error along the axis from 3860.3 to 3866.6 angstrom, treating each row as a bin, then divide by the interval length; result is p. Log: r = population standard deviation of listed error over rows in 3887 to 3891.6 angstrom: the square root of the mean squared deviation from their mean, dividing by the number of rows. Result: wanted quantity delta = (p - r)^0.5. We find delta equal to 0.88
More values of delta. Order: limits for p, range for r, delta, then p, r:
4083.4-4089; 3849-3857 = 0.89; 0.80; 0.01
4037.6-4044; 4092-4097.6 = 0.87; 0.83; 0.07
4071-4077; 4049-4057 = 0.70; 0.92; 0.43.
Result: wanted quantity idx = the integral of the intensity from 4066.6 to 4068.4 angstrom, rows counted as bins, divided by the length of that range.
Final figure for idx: 16.7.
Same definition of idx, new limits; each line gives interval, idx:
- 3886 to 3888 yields 18.6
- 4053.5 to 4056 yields 16.0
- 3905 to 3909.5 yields 17.3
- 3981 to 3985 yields 16.3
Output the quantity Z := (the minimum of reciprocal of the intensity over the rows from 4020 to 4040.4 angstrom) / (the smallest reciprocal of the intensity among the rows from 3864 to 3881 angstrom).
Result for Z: 1.13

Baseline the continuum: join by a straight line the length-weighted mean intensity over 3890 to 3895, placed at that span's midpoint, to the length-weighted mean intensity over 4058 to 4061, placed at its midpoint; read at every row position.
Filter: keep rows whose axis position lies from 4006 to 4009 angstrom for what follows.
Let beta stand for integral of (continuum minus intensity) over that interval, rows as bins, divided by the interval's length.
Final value 1.00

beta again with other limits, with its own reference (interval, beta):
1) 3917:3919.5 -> 0.93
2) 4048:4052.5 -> 1.14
